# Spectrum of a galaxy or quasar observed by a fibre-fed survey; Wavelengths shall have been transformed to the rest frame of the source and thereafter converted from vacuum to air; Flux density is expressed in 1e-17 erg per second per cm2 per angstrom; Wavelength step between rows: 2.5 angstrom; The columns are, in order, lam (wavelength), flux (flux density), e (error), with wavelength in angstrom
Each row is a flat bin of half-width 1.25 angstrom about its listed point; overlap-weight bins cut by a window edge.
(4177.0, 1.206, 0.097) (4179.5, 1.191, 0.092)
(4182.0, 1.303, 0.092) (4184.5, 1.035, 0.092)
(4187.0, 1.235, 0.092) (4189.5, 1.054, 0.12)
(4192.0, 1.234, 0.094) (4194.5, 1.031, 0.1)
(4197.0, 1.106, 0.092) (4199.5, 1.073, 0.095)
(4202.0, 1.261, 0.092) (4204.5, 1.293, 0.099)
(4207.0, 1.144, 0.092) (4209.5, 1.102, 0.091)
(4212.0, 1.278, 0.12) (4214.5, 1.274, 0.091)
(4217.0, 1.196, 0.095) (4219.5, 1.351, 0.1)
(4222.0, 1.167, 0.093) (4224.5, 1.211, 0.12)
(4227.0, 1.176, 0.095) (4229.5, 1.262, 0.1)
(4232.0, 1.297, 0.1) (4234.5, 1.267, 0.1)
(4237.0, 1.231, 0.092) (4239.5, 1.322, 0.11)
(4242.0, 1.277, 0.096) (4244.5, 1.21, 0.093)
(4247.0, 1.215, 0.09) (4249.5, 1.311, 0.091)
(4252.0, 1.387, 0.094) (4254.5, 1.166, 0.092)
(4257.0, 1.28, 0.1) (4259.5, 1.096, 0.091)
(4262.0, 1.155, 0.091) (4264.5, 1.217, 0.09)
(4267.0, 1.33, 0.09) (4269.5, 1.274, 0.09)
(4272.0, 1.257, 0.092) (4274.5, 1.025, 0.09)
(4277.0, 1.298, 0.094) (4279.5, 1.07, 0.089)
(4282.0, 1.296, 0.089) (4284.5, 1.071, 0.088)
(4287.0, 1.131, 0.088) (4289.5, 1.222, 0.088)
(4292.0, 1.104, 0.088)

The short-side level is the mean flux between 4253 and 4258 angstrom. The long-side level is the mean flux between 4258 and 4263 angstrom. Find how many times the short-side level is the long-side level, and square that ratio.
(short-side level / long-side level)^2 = 1.18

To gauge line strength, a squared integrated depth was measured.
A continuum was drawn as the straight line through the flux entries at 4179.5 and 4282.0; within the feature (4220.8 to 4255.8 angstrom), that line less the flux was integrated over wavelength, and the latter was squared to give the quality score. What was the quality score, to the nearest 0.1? 0.0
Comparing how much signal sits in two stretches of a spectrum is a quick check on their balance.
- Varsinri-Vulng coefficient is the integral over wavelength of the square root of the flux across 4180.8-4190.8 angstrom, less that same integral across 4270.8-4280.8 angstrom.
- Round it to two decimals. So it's -0.03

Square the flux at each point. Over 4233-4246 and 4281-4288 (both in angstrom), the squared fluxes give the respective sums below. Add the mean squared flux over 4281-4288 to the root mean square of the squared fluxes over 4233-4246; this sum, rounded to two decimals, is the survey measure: 2.96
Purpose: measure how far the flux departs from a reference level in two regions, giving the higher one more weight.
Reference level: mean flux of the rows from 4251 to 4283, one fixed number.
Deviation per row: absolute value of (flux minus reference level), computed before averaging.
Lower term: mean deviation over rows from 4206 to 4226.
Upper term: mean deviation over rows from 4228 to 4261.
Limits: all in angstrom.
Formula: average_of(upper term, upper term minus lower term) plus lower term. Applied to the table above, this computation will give 0.10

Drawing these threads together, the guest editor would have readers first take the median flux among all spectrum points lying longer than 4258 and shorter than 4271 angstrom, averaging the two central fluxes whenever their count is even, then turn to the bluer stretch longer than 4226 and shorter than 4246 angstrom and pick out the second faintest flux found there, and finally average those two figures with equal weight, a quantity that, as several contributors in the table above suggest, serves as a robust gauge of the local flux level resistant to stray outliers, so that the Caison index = 1.21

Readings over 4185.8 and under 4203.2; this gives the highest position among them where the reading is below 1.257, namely 4199.5 angstrom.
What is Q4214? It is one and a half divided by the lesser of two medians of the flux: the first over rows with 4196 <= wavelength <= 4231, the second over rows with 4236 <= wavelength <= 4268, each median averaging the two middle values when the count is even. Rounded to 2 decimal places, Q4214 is 1.25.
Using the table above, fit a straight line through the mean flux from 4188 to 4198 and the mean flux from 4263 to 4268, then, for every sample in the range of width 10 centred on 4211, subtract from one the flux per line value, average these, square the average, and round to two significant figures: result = 0.0021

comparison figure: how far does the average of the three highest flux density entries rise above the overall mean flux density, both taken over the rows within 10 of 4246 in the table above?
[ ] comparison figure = 0.075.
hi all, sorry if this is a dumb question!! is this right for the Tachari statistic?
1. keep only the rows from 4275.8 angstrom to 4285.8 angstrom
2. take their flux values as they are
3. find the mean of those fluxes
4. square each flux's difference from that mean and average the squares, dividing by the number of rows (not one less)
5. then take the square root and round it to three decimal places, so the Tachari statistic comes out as 0.113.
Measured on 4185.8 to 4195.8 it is 0.096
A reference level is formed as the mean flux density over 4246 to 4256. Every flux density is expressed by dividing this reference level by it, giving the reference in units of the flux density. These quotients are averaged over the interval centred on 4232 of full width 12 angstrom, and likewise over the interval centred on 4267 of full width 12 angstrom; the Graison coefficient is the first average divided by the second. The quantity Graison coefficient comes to 1.00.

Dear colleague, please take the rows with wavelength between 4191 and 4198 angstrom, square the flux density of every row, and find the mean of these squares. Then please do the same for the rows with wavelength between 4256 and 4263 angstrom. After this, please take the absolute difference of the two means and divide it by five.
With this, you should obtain 0.024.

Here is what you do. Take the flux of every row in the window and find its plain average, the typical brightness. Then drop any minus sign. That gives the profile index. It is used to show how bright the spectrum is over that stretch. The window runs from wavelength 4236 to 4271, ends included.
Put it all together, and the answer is 1.25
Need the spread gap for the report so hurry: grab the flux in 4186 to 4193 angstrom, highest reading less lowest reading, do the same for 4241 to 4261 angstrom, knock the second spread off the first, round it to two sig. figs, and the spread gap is -0.11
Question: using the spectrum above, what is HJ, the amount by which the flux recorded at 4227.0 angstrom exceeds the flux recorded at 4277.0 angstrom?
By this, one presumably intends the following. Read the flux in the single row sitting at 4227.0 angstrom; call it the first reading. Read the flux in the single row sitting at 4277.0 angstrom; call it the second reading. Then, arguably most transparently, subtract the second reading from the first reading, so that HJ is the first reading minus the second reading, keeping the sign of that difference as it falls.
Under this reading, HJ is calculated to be -0.12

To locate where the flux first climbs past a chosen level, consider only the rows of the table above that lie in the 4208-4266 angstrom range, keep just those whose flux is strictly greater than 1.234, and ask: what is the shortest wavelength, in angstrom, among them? 4212.0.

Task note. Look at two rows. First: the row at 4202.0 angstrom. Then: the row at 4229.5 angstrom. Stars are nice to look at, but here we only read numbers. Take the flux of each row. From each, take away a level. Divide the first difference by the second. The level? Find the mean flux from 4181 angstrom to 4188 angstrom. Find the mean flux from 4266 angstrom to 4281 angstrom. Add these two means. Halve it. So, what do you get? 1.0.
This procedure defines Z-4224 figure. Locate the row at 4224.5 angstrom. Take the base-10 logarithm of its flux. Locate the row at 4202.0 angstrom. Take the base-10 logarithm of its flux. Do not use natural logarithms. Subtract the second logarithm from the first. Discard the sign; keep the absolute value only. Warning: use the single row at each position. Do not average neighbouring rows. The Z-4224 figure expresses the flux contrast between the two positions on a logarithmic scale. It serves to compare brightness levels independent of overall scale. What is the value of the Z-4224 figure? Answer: 0.018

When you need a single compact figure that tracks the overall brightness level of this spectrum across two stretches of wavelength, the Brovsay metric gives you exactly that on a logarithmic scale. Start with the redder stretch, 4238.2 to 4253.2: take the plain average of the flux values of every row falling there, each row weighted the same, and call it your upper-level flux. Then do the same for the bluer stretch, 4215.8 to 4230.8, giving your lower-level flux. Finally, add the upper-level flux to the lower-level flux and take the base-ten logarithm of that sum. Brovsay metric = 0.400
